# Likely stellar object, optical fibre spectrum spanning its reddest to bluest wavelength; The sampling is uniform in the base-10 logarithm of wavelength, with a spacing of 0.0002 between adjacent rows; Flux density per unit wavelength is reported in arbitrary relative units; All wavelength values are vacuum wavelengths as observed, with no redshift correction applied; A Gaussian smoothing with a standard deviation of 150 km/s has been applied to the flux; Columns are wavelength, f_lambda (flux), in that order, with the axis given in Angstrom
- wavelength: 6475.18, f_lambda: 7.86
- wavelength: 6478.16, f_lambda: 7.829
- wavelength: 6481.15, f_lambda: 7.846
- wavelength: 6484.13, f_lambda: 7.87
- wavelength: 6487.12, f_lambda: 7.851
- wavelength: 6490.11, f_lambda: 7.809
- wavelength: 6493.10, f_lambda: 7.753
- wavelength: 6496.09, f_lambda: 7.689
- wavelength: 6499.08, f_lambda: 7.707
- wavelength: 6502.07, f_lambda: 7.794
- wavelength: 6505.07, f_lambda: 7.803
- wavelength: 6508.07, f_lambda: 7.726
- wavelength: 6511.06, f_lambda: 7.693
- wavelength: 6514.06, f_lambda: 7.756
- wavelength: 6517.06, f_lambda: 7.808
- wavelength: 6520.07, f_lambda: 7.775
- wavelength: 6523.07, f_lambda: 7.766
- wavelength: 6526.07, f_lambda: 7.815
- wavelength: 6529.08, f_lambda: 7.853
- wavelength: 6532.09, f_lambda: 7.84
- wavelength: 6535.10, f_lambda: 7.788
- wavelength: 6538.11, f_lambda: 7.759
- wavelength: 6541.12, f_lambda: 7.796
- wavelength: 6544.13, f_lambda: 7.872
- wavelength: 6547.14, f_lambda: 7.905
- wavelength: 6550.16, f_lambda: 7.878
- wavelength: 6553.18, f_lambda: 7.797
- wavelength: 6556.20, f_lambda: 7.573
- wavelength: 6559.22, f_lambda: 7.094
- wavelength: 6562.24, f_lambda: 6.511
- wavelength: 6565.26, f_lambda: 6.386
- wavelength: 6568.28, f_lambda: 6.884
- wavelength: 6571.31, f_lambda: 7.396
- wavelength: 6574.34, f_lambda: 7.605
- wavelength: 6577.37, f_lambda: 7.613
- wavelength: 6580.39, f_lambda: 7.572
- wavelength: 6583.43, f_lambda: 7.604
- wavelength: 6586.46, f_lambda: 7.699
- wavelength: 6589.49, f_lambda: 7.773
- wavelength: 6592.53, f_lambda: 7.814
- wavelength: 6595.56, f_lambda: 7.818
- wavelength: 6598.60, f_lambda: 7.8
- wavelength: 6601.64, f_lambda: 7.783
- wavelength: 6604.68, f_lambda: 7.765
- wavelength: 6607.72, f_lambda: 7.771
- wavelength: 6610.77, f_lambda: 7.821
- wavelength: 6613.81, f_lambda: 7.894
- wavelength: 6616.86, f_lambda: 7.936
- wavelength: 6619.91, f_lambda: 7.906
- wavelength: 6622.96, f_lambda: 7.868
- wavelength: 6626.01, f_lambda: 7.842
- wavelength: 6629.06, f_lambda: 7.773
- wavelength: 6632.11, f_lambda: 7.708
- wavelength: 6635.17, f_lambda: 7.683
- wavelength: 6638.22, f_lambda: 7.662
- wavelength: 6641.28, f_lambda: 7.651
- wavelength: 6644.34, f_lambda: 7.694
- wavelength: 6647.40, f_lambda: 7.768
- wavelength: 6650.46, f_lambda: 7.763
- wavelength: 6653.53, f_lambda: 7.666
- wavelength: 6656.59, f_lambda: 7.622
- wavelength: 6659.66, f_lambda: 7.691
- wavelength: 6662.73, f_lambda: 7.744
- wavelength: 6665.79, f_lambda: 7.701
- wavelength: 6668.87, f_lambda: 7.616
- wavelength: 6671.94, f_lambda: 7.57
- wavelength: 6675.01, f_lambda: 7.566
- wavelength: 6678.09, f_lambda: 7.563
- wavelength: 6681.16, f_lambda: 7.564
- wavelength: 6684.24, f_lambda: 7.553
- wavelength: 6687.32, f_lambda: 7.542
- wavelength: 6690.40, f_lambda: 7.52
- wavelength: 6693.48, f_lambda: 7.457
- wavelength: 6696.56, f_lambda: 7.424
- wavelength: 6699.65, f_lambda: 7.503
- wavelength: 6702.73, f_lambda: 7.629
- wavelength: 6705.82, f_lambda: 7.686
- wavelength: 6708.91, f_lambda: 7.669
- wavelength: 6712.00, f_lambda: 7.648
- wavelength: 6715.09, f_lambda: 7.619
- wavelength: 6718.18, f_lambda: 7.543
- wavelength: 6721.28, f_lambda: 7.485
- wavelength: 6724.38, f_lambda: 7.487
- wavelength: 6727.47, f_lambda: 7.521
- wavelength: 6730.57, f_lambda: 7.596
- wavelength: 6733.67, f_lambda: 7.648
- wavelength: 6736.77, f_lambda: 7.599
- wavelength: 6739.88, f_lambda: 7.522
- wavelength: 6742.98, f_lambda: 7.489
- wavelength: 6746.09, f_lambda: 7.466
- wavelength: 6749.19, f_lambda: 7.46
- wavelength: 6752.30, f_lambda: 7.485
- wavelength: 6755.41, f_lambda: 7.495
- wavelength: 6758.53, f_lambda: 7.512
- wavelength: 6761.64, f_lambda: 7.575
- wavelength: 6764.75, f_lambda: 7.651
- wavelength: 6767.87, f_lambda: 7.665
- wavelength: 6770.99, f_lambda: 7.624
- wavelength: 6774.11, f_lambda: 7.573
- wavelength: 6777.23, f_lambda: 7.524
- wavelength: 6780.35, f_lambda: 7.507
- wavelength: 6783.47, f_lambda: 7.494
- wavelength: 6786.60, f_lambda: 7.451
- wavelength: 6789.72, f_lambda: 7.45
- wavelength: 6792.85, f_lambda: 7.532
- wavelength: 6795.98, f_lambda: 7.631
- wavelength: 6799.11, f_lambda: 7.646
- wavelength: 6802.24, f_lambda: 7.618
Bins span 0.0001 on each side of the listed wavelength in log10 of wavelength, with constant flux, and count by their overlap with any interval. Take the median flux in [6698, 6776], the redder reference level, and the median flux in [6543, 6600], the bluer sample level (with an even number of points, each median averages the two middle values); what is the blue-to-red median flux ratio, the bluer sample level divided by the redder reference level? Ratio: 1.01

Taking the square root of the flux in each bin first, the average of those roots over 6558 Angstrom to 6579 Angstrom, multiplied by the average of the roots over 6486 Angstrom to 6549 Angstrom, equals 7.42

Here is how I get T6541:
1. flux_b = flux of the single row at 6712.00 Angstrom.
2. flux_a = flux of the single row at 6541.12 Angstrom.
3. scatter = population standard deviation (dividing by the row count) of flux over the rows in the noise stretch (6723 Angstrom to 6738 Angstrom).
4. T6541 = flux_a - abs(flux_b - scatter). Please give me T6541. 0.21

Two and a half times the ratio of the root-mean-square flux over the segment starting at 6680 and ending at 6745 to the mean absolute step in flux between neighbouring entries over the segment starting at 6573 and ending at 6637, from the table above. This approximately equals 489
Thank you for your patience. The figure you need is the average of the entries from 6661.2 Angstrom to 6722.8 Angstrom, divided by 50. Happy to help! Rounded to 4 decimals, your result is 0.1516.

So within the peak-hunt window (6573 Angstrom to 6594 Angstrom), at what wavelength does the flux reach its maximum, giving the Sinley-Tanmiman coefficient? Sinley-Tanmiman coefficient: 6592.53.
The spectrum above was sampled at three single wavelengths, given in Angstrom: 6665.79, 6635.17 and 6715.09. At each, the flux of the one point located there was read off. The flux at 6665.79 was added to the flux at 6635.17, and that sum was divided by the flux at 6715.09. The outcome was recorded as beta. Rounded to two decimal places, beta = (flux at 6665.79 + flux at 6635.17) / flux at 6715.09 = 2.02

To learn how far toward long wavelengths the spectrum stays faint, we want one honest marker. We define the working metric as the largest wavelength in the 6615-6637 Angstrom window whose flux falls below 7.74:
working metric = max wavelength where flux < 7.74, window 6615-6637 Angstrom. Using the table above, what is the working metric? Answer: 6635.17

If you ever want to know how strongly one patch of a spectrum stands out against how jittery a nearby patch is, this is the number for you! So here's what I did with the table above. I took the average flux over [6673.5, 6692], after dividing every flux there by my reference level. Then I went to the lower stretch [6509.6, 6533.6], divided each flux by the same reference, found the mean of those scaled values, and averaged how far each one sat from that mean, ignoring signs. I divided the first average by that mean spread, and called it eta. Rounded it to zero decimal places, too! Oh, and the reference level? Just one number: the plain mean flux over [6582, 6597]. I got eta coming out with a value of 185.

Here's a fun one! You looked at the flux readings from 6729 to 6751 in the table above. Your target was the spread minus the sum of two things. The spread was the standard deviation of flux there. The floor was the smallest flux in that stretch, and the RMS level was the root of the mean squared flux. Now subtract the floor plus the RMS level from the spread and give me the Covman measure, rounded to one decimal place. -14.9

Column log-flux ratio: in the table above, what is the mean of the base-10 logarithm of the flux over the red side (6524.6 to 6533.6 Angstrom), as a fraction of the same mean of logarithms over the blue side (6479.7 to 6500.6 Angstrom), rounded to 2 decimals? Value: 1.00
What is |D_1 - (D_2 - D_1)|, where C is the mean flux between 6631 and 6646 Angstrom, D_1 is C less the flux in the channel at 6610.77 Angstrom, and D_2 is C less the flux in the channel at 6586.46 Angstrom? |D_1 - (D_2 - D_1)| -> 0.26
